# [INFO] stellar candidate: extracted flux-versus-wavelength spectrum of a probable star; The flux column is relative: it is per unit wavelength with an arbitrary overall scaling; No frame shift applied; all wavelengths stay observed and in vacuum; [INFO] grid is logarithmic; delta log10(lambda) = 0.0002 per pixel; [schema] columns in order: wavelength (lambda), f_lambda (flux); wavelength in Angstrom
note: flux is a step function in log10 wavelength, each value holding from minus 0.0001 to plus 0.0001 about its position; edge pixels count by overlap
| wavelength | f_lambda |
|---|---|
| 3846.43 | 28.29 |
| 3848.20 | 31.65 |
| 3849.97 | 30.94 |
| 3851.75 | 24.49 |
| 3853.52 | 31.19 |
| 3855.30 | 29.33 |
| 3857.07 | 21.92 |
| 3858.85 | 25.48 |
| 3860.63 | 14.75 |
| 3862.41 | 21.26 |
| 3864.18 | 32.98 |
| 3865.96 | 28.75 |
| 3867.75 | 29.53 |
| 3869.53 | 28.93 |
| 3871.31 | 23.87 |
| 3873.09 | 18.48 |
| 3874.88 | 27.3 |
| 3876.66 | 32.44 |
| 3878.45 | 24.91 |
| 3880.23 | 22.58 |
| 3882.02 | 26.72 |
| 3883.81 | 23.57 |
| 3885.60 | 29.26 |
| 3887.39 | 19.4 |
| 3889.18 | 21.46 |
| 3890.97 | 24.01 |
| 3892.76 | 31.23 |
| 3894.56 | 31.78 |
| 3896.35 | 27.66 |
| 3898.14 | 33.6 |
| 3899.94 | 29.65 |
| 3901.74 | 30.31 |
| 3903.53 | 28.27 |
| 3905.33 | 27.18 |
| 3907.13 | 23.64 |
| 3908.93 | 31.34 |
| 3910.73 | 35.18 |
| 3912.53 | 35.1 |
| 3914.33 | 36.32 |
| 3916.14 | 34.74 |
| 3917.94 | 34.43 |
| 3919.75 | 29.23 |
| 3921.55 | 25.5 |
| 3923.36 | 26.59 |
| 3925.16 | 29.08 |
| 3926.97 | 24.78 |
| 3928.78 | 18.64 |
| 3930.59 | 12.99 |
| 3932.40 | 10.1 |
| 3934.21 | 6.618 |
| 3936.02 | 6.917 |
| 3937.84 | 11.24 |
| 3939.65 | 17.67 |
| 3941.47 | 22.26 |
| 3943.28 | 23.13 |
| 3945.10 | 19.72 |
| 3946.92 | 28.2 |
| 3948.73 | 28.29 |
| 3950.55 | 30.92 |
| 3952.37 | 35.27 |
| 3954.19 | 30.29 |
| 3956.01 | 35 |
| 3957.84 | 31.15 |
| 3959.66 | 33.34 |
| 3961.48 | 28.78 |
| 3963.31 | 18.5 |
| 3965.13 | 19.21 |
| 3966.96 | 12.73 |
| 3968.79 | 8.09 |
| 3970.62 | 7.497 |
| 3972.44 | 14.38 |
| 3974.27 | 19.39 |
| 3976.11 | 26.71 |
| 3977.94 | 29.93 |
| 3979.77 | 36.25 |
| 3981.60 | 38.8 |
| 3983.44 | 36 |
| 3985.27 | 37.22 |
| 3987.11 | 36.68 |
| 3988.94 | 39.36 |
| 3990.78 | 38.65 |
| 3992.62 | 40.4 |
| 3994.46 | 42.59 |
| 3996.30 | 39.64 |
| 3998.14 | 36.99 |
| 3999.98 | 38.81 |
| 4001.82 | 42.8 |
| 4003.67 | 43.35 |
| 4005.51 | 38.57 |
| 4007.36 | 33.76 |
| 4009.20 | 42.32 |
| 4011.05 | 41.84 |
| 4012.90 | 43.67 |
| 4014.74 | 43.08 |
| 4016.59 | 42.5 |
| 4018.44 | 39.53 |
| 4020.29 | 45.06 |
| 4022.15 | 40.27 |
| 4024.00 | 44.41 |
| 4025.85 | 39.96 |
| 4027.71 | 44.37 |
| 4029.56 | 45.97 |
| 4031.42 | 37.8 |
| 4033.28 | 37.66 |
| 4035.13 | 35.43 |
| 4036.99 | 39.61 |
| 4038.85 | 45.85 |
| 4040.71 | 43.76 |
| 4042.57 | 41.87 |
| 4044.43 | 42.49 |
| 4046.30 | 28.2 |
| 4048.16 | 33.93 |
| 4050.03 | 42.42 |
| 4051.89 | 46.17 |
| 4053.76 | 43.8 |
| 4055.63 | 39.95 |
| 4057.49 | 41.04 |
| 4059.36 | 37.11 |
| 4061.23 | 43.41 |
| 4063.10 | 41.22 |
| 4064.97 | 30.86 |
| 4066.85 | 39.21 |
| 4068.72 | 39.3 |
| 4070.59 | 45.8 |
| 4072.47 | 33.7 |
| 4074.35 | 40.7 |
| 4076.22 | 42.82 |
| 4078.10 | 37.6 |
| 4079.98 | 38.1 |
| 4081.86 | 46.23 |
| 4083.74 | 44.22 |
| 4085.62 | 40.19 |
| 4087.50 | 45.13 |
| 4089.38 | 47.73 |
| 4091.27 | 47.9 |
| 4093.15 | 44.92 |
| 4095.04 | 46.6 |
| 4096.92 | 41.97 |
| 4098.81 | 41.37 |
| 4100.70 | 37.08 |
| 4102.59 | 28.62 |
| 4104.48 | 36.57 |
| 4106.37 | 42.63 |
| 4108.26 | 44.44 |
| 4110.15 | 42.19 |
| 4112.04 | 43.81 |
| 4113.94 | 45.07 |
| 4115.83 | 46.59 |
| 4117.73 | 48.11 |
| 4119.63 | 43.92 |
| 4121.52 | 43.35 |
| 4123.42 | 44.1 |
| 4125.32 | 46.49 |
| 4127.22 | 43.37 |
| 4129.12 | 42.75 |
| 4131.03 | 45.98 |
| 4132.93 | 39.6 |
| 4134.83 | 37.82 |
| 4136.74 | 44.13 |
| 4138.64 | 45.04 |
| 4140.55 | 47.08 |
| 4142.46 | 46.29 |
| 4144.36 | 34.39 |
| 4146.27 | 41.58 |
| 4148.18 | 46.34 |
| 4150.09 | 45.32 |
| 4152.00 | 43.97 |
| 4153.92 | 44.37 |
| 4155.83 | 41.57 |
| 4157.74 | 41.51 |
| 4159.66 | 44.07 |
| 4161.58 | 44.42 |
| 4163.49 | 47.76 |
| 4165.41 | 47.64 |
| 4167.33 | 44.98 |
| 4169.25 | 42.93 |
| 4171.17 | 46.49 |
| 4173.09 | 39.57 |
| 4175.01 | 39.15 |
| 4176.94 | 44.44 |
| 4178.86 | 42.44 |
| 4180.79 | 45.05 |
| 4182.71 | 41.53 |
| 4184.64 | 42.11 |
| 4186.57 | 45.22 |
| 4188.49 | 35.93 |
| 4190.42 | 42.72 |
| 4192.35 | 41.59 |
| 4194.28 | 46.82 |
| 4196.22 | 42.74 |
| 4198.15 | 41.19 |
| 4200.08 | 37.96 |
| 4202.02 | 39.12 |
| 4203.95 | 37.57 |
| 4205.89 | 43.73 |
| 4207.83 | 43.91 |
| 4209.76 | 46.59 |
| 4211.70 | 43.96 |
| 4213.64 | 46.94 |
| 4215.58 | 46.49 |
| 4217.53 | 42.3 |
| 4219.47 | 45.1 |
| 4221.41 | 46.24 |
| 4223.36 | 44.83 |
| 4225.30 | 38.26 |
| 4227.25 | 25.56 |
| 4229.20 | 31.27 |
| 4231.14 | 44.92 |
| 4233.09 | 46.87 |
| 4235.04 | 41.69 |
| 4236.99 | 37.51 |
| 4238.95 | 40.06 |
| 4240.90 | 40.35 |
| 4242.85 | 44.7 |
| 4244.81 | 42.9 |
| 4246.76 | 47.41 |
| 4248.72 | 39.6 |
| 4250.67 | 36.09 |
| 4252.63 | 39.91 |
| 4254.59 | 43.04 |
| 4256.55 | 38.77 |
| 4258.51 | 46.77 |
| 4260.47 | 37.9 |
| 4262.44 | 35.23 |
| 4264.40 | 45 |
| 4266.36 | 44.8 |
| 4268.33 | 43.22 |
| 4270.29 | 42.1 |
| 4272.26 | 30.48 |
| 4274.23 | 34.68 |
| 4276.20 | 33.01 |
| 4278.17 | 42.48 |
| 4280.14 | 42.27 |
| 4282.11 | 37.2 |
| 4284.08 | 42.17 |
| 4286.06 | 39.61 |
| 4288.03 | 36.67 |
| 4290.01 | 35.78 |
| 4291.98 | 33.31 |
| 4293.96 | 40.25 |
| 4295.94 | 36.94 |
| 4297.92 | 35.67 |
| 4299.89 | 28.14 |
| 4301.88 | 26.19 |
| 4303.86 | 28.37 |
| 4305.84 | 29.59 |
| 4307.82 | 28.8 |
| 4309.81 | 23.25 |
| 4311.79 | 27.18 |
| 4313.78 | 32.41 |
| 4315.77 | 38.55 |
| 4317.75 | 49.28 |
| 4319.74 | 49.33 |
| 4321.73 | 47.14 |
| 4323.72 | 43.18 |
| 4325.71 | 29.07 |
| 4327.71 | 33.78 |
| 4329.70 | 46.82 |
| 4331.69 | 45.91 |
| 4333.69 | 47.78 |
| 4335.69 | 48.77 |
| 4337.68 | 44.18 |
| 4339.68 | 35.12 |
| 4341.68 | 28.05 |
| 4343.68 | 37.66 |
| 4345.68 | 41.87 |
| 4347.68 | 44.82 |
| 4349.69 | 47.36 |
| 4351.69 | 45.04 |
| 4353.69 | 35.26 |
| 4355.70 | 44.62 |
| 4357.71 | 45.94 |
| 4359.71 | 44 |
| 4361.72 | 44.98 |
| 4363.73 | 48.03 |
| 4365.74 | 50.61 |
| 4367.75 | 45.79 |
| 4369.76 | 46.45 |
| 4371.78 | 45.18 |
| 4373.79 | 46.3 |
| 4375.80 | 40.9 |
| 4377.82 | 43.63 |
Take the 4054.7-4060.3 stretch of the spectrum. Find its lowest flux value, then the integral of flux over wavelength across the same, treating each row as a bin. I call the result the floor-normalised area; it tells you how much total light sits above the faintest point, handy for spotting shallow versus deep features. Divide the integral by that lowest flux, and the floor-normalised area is 5.9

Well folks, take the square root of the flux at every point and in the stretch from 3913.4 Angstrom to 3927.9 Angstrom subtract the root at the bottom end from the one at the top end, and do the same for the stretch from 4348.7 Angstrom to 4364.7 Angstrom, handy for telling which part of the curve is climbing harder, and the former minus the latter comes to -1.1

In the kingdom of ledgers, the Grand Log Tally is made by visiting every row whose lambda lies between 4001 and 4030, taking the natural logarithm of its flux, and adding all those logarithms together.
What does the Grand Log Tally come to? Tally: 60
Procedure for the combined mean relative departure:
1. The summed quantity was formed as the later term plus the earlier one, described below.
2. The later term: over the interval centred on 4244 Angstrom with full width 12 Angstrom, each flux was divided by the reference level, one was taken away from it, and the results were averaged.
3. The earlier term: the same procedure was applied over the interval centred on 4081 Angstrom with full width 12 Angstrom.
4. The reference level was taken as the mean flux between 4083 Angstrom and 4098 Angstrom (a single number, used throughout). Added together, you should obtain -0.13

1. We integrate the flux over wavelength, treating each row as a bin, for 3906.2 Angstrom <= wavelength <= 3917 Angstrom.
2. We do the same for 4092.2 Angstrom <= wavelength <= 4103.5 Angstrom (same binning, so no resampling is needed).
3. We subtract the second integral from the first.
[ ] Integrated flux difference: -100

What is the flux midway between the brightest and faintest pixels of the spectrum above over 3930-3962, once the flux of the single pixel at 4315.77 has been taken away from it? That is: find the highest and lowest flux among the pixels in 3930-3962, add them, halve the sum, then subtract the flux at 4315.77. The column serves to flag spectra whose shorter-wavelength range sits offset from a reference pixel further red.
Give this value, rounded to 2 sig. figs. -18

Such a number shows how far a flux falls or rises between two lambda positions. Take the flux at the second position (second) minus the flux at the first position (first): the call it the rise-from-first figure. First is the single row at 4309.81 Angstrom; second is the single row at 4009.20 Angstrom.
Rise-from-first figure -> 19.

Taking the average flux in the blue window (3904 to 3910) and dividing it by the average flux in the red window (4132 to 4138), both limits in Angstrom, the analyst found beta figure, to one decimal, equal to 0.7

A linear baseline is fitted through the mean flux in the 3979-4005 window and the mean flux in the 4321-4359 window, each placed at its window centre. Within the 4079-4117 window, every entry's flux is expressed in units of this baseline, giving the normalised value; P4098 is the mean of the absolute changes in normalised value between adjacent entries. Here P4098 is 0.088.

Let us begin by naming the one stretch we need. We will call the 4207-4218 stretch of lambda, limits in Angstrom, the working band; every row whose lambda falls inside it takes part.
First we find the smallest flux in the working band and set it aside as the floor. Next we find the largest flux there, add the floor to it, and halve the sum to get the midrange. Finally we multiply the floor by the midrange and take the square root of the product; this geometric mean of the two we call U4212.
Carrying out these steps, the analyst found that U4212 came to 43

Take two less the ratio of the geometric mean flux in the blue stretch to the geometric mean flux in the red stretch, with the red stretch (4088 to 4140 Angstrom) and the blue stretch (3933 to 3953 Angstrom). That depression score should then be 1.57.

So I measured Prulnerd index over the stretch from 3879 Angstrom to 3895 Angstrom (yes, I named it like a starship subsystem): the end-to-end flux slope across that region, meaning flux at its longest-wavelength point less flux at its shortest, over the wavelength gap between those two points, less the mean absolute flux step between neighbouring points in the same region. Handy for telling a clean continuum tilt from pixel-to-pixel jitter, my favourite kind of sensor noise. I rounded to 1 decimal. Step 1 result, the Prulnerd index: -3.8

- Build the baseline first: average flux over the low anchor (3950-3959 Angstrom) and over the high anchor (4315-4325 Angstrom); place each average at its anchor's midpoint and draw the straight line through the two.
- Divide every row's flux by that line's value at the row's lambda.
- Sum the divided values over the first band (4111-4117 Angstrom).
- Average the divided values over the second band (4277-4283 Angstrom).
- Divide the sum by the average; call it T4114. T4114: 3.85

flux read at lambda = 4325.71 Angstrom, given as 29.07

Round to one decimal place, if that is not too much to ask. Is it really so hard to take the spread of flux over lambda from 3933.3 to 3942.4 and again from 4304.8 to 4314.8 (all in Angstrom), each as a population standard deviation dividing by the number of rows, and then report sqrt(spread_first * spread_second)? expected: 4.3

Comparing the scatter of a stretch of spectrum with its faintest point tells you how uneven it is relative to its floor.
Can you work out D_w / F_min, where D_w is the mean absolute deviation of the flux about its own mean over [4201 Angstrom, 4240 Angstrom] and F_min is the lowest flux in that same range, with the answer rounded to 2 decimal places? 0.16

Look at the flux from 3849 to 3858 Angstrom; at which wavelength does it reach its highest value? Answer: 3853.52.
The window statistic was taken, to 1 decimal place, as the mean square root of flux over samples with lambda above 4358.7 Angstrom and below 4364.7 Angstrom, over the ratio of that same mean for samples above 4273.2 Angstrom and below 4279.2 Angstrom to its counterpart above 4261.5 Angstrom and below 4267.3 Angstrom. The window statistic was 7.2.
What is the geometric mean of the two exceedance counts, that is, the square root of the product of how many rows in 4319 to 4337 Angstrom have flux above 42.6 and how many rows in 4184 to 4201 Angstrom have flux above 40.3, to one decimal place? 7.0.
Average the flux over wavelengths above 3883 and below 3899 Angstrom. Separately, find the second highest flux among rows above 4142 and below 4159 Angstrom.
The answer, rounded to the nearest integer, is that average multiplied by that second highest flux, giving 1245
